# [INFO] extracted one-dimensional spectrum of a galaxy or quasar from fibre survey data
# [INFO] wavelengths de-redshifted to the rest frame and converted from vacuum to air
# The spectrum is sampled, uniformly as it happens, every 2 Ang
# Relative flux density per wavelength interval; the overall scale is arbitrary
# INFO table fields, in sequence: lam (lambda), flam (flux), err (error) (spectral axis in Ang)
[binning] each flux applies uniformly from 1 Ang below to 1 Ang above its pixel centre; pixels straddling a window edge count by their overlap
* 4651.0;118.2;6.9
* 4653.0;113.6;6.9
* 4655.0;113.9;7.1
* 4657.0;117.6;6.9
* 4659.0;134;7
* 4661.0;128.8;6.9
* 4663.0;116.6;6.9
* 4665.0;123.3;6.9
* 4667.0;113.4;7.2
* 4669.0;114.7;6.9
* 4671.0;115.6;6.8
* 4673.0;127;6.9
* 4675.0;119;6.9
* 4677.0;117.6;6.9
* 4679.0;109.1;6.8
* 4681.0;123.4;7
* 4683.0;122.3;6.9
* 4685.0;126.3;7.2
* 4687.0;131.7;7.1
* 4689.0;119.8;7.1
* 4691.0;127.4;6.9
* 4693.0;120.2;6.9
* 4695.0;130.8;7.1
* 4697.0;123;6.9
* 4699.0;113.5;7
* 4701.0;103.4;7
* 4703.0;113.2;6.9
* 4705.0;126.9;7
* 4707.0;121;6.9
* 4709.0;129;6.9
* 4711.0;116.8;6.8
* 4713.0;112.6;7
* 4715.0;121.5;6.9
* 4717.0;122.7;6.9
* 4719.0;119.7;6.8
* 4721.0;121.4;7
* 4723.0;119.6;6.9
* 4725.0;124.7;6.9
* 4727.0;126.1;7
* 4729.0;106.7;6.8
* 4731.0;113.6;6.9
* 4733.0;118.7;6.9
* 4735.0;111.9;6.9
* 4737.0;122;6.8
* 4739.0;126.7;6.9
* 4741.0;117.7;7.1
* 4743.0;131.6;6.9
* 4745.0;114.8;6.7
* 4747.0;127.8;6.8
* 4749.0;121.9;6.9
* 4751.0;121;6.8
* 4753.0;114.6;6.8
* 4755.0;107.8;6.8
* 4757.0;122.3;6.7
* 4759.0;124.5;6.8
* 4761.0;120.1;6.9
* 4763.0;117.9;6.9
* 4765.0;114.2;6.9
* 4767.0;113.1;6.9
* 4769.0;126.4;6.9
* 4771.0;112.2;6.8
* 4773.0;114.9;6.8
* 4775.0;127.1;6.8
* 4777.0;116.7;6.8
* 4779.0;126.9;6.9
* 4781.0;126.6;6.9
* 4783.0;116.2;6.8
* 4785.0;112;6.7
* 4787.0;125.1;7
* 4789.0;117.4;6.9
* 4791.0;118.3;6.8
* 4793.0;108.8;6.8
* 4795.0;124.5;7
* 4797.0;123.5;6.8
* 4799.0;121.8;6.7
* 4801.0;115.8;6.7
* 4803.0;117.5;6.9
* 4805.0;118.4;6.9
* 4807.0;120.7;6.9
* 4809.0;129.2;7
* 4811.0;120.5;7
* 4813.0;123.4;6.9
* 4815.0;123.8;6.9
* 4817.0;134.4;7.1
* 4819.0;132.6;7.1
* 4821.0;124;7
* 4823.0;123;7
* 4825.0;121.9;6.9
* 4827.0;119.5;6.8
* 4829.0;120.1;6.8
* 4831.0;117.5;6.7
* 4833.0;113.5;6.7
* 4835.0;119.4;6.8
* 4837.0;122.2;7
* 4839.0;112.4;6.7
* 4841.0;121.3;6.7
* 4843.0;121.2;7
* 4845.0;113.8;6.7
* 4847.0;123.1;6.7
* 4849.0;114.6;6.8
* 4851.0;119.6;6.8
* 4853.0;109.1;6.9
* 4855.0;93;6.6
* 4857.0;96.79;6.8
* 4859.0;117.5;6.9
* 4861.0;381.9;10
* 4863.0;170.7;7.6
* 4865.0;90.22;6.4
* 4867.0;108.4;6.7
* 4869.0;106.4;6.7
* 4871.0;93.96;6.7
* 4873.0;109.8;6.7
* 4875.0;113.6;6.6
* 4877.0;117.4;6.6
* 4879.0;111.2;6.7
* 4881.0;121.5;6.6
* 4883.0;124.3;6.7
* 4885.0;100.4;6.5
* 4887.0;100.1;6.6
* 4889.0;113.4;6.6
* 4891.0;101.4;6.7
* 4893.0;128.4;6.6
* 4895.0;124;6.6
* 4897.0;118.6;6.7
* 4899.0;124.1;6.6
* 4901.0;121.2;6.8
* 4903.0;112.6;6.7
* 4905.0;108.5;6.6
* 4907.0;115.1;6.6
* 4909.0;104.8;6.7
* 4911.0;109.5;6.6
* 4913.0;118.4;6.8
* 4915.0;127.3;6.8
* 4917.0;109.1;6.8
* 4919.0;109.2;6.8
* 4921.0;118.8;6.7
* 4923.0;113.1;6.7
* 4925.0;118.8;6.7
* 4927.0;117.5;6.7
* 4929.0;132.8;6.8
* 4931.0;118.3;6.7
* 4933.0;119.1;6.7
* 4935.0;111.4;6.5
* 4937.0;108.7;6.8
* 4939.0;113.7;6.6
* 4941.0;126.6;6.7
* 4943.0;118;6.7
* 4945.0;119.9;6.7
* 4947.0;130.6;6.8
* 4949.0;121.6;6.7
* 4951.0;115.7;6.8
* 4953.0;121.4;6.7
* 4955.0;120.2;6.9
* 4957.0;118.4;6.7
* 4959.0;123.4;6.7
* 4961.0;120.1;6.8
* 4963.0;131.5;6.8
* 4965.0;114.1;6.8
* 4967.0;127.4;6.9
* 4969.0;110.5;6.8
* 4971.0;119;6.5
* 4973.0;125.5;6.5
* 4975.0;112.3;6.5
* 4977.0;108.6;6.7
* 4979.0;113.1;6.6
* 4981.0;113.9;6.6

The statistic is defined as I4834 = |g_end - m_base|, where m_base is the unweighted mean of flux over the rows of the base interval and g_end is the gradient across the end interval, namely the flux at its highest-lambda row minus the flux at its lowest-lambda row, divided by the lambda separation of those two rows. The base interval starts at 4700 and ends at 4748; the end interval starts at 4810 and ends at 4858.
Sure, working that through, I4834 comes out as 120.1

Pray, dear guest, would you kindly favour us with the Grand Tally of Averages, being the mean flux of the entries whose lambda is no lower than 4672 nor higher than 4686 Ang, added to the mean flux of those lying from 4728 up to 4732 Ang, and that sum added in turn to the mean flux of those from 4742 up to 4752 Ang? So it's 354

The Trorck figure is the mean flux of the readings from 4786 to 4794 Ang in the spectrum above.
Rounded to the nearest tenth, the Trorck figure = 117.4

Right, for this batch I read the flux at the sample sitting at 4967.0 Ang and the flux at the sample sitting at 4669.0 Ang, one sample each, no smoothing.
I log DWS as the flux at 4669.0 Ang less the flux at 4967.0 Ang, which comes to -13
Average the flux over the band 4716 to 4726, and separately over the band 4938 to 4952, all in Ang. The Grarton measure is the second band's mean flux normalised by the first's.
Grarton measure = 0.99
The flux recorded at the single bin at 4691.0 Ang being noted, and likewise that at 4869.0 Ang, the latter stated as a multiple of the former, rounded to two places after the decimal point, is 0.84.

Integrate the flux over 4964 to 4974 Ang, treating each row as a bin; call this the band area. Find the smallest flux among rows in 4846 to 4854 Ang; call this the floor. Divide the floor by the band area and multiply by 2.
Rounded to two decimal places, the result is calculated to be 0.18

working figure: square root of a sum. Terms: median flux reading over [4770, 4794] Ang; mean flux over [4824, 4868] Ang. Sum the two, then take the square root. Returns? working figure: 15.7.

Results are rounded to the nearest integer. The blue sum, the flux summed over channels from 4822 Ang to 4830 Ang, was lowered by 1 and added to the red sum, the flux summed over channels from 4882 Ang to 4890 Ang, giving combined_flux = 922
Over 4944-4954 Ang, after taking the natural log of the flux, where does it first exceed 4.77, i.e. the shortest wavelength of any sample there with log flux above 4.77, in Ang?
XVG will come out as 4945.0 Ang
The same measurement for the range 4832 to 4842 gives 4835.0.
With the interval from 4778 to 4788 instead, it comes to 4779.0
